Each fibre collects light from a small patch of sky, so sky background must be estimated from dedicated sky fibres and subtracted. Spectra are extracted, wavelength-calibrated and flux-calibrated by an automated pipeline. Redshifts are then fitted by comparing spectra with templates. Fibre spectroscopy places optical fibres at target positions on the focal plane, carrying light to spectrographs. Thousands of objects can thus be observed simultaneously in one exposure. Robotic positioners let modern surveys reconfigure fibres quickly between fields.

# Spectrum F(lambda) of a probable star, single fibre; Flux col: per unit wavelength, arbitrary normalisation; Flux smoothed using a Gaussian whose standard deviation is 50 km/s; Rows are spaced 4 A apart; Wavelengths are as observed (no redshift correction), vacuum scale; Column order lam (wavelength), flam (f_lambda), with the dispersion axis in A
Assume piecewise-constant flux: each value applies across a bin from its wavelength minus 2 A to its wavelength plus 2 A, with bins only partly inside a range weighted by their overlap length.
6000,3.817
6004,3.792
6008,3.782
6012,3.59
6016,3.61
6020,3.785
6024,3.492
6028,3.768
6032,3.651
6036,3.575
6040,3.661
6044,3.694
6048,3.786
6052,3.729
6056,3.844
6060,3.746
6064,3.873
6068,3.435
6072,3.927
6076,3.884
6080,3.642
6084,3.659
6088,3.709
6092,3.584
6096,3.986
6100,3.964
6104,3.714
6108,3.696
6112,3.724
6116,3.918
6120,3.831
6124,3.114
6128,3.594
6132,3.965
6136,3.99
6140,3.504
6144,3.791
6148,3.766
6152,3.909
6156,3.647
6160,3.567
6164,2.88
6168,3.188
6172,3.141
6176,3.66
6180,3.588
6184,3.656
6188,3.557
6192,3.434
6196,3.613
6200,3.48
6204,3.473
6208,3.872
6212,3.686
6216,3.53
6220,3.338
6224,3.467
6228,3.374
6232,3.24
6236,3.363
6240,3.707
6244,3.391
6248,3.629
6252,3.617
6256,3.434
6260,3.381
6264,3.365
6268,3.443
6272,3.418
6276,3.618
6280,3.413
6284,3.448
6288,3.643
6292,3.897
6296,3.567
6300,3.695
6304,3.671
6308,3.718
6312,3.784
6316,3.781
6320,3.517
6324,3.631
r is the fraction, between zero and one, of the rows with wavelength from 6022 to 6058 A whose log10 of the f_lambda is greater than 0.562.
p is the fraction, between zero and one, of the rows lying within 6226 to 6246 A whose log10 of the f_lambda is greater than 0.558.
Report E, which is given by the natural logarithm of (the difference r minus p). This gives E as -0.5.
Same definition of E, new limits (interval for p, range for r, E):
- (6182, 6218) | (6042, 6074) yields -0.6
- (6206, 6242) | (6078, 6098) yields -1.3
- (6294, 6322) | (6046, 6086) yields -2.5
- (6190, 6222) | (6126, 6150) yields -0.9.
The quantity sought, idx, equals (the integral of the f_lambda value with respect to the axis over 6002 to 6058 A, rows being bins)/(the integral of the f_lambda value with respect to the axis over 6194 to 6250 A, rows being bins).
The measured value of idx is 1.05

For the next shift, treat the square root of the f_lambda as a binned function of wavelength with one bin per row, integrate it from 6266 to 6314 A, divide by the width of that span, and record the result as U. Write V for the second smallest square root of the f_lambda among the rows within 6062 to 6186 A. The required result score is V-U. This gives -0.13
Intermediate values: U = 1.90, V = 1.76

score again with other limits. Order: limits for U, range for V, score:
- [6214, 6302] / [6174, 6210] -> -0.01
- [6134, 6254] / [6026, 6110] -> 0.01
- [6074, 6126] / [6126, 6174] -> -0.16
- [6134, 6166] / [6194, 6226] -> -0.04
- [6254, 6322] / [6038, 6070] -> 0.02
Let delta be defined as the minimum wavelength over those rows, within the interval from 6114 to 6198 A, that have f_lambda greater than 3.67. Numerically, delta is 6116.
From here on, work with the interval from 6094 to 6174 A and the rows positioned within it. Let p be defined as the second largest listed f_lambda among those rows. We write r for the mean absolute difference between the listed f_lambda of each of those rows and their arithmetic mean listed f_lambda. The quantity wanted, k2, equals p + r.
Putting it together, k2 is 4.24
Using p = 3.986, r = 0.252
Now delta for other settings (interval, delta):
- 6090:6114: 6096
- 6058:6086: 6060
